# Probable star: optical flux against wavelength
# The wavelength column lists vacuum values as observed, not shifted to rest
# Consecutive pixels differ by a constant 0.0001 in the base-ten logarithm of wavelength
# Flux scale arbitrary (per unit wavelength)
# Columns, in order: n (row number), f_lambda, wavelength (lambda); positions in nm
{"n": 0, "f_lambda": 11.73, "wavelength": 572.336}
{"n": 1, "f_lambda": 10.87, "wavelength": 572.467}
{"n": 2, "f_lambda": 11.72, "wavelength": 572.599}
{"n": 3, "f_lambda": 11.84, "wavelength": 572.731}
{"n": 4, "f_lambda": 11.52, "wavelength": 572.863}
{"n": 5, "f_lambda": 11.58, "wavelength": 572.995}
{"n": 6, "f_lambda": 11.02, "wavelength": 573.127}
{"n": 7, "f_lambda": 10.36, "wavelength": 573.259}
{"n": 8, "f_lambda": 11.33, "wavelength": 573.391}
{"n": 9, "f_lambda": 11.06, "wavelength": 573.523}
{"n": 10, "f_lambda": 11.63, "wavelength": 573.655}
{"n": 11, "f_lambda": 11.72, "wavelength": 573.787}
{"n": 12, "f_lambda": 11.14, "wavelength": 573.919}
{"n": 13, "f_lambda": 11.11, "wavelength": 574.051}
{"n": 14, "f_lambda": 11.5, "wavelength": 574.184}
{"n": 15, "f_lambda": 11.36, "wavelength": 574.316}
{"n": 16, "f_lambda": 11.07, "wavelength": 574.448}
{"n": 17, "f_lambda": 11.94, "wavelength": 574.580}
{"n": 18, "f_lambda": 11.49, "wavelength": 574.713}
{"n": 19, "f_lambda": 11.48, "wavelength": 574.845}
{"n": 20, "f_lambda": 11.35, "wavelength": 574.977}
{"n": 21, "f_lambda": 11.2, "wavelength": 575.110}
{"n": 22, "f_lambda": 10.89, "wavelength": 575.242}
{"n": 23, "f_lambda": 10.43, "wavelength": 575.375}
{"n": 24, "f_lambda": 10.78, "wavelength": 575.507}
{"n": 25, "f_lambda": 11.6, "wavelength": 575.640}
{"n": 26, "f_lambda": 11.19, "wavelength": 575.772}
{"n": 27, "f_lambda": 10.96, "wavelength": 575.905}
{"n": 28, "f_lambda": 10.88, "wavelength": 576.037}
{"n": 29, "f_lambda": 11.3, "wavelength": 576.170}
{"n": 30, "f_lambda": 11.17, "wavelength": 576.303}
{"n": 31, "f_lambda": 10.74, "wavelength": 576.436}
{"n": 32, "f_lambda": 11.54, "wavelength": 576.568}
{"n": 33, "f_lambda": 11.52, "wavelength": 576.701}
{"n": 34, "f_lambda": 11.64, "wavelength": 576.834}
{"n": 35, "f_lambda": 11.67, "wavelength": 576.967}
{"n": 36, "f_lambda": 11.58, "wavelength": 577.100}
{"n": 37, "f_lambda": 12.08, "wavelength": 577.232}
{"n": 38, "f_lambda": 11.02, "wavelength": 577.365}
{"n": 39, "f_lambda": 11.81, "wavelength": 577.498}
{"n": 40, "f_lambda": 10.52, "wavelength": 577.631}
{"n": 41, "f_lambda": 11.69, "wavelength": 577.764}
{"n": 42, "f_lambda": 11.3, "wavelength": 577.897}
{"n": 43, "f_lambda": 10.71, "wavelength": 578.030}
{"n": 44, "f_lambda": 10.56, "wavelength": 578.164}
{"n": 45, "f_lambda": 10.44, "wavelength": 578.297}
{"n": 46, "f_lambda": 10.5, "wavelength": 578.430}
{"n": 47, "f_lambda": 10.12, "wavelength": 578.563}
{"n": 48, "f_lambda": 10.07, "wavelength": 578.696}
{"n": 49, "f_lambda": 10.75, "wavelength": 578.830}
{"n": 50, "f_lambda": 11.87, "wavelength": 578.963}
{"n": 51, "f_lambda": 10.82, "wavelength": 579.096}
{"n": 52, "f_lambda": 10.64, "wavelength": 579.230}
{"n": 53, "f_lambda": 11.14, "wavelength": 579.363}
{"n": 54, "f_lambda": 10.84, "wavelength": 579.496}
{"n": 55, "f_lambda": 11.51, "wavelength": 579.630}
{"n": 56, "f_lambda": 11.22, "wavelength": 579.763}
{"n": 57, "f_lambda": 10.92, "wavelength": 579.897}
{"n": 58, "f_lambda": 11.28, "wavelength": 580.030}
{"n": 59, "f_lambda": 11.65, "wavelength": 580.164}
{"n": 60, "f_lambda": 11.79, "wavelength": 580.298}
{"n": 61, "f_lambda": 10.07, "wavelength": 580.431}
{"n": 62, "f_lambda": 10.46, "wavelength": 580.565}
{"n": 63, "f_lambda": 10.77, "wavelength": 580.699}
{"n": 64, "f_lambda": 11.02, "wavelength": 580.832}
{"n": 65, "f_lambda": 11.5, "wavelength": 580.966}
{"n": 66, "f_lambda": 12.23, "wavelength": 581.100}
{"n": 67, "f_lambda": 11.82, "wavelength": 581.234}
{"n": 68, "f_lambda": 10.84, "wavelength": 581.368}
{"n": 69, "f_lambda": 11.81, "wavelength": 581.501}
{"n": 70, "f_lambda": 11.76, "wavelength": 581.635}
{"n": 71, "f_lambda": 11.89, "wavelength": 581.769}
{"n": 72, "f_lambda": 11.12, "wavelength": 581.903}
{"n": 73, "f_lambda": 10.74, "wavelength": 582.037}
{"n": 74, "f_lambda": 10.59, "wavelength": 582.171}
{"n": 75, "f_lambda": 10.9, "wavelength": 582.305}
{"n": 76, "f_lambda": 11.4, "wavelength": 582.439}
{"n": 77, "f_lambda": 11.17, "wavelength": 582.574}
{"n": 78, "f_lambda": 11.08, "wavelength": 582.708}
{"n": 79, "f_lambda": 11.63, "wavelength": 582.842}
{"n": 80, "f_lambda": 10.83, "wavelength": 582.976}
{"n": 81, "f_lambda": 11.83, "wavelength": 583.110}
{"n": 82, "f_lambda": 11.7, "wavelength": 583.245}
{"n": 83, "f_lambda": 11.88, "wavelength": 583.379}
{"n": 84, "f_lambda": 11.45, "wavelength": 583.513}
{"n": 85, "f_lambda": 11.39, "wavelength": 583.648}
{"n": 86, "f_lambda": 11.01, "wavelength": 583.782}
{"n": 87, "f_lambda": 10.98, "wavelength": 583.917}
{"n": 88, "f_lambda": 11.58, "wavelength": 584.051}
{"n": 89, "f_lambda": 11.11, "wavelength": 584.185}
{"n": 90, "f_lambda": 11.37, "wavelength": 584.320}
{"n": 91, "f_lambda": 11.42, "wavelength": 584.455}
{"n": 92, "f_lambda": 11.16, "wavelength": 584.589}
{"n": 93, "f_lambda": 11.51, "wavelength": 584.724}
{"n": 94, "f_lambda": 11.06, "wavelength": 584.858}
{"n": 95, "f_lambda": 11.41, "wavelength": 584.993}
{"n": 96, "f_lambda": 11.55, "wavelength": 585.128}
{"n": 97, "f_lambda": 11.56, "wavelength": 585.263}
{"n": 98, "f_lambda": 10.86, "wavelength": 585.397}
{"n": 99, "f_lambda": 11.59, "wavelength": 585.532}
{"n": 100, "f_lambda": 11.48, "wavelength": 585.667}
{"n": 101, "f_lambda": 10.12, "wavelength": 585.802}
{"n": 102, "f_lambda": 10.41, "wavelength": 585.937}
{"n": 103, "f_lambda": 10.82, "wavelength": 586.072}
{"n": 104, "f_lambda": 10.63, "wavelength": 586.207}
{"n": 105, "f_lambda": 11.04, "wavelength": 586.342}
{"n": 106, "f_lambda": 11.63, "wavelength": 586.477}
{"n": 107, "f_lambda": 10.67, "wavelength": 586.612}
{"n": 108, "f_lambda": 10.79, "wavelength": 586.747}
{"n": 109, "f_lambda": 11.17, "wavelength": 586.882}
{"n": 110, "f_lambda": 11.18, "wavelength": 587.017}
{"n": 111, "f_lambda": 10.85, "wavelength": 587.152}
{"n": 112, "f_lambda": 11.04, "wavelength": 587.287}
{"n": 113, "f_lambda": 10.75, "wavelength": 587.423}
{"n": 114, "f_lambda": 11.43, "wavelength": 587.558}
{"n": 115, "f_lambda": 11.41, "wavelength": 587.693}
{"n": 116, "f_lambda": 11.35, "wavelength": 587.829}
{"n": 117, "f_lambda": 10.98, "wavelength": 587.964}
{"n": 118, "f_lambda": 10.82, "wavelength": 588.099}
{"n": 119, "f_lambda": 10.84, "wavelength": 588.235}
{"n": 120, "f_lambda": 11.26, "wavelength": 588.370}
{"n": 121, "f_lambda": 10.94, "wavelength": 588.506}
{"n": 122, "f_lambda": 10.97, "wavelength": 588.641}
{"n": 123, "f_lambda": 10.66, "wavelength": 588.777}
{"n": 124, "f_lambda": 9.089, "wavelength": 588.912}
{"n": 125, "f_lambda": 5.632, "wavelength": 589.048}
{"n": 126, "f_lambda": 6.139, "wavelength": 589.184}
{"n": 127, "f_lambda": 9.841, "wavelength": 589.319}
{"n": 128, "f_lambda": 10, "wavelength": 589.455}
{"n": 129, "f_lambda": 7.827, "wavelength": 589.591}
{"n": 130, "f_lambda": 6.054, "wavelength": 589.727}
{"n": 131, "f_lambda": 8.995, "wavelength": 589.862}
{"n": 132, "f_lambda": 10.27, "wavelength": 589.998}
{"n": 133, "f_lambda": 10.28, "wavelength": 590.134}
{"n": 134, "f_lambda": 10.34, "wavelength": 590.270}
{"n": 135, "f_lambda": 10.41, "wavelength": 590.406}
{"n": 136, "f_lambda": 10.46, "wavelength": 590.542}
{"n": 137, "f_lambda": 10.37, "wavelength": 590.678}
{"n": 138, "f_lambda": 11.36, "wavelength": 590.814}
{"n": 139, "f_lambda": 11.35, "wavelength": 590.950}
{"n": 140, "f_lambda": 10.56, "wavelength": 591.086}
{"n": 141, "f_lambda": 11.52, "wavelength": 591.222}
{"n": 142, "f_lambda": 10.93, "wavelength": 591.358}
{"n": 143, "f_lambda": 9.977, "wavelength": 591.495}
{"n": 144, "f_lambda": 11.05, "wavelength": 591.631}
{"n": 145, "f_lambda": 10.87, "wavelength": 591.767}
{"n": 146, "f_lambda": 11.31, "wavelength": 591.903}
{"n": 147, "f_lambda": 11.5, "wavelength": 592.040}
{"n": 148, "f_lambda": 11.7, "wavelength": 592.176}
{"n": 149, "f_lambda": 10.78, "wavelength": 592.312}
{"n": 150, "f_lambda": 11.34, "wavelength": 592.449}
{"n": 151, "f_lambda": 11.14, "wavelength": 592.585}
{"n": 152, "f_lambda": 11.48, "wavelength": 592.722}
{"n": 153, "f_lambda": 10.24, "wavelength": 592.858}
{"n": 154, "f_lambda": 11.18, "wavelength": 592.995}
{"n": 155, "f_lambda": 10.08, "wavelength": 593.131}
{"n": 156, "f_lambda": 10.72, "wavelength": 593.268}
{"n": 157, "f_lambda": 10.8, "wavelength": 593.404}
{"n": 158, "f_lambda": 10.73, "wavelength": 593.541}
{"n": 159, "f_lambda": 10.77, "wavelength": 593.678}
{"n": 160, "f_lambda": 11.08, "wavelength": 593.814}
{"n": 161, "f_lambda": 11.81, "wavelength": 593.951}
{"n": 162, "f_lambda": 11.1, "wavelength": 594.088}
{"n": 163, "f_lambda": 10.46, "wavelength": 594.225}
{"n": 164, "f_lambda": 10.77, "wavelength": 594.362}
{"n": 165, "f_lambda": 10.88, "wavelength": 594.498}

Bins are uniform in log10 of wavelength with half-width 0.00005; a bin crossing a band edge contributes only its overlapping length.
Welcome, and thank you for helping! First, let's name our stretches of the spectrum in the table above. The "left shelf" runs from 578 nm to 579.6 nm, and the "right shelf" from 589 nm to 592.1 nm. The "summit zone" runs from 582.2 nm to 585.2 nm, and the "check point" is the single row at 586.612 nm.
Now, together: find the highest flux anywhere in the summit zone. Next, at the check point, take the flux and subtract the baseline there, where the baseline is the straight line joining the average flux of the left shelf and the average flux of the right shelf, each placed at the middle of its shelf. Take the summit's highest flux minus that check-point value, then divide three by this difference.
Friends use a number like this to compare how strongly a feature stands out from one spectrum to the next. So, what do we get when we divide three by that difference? 0.264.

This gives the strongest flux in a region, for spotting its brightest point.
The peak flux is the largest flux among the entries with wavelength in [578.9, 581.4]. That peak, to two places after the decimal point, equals 12.23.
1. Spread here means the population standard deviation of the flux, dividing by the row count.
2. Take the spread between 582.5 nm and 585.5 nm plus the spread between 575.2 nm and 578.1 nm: 0.74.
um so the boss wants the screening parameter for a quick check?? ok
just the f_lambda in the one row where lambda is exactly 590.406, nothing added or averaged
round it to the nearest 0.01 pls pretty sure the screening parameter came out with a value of 10.41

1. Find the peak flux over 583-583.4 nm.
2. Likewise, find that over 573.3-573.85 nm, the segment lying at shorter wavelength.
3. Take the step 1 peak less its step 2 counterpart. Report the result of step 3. 0.2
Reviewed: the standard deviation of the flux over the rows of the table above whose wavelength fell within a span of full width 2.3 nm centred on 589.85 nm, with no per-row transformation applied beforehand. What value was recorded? 1.8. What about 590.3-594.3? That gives 0.5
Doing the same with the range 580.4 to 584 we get 0.5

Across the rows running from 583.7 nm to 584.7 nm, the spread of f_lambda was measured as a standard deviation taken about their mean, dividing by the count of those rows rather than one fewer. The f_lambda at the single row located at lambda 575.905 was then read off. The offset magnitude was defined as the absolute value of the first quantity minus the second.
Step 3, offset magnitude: 10.8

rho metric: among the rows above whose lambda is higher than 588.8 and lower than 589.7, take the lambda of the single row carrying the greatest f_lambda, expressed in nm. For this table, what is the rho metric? 589.455 nm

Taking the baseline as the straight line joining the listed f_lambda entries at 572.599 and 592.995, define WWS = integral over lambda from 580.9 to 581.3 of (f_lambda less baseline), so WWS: 0.14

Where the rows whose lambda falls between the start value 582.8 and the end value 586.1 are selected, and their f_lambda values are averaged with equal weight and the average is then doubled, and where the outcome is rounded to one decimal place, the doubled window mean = 22.5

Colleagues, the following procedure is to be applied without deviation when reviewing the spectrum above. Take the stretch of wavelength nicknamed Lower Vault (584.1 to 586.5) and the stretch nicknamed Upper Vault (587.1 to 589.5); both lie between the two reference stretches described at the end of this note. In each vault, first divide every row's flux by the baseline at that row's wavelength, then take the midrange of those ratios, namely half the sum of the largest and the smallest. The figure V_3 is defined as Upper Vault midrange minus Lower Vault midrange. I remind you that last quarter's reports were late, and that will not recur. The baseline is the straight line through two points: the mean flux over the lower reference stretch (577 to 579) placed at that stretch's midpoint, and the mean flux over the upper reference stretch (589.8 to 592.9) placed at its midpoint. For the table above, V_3 -0.21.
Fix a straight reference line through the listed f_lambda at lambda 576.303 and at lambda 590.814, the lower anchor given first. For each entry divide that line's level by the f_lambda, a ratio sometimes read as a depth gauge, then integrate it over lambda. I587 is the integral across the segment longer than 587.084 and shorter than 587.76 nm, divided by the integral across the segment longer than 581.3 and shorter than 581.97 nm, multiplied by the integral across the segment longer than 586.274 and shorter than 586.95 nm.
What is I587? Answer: 0.73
